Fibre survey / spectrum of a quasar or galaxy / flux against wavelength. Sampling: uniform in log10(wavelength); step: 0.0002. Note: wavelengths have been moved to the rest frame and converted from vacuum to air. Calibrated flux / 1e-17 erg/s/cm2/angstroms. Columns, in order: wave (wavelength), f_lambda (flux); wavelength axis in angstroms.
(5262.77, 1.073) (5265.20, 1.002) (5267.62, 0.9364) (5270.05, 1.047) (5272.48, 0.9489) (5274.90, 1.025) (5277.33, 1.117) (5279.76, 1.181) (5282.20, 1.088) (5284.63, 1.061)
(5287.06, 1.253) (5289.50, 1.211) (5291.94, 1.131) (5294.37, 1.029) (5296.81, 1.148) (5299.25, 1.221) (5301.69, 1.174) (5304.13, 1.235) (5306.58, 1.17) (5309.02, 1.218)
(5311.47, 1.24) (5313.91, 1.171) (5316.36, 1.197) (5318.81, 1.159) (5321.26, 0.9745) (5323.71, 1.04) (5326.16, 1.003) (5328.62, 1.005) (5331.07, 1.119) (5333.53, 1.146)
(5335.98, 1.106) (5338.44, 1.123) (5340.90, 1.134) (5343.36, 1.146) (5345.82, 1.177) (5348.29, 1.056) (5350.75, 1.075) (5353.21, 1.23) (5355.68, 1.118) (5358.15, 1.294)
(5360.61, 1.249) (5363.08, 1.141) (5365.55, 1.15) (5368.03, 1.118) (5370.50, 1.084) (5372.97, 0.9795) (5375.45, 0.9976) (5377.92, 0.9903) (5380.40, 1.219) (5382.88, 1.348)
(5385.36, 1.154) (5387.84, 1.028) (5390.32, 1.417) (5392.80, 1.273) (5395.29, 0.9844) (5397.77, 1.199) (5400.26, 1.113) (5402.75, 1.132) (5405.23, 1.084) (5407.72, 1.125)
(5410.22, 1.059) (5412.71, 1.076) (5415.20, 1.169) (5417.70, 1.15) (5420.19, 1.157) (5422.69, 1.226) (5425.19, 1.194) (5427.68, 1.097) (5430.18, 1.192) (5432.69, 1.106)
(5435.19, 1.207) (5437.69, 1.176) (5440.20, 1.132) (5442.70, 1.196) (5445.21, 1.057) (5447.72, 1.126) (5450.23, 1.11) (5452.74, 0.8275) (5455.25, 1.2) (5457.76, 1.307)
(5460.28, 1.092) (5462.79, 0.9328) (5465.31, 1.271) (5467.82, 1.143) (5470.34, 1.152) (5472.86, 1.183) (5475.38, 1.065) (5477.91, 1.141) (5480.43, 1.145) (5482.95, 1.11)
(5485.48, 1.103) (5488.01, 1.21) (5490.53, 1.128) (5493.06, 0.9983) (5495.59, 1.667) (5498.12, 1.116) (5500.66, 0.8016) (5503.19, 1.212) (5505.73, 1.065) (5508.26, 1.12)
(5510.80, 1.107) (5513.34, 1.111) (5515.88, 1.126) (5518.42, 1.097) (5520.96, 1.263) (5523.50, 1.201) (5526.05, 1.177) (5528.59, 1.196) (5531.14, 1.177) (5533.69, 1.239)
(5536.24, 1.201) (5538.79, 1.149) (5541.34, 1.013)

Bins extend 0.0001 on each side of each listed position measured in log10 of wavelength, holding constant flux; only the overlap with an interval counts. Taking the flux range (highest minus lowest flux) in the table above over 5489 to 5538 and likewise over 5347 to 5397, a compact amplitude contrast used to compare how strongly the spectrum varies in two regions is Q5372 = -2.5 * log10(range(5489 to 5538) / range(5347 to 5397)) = -0.74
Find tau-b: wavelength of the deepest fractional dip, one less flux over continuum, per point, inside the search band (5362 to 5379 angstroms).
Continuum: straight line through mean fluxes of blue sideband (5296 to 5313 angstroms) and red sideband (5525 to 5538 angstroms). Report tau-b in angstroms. 5372.97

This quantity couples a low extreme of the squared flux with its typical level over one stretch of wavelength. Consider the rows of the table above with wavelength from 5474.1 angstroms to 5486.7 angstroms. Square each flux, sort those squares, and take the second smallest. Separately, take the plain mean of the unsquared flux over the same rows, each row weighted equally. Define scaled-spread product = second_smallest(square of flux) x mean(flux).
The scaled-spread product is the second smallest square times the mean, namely 1.35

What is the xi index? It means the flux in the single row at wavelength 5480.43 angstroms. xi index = 1.145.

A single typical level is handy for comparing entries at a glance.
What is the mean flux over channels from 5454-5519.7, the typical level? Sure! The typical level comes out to 1.14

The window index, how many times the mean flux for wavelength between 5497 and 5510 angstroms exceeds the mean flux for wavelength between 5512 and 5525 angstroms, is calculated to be 0.92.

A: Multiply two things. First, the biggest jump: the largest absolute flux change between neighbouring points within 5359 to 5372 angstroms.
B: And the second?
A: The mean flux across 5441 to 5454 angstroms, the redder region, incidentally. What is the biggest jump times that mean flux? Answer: 0.115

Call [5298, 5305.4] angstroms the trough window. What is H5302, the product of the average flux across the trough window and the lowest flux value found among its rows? 1.42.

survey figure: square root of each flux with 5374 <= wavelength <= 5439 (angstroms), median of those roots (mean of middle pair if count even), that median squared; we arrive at 1.15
